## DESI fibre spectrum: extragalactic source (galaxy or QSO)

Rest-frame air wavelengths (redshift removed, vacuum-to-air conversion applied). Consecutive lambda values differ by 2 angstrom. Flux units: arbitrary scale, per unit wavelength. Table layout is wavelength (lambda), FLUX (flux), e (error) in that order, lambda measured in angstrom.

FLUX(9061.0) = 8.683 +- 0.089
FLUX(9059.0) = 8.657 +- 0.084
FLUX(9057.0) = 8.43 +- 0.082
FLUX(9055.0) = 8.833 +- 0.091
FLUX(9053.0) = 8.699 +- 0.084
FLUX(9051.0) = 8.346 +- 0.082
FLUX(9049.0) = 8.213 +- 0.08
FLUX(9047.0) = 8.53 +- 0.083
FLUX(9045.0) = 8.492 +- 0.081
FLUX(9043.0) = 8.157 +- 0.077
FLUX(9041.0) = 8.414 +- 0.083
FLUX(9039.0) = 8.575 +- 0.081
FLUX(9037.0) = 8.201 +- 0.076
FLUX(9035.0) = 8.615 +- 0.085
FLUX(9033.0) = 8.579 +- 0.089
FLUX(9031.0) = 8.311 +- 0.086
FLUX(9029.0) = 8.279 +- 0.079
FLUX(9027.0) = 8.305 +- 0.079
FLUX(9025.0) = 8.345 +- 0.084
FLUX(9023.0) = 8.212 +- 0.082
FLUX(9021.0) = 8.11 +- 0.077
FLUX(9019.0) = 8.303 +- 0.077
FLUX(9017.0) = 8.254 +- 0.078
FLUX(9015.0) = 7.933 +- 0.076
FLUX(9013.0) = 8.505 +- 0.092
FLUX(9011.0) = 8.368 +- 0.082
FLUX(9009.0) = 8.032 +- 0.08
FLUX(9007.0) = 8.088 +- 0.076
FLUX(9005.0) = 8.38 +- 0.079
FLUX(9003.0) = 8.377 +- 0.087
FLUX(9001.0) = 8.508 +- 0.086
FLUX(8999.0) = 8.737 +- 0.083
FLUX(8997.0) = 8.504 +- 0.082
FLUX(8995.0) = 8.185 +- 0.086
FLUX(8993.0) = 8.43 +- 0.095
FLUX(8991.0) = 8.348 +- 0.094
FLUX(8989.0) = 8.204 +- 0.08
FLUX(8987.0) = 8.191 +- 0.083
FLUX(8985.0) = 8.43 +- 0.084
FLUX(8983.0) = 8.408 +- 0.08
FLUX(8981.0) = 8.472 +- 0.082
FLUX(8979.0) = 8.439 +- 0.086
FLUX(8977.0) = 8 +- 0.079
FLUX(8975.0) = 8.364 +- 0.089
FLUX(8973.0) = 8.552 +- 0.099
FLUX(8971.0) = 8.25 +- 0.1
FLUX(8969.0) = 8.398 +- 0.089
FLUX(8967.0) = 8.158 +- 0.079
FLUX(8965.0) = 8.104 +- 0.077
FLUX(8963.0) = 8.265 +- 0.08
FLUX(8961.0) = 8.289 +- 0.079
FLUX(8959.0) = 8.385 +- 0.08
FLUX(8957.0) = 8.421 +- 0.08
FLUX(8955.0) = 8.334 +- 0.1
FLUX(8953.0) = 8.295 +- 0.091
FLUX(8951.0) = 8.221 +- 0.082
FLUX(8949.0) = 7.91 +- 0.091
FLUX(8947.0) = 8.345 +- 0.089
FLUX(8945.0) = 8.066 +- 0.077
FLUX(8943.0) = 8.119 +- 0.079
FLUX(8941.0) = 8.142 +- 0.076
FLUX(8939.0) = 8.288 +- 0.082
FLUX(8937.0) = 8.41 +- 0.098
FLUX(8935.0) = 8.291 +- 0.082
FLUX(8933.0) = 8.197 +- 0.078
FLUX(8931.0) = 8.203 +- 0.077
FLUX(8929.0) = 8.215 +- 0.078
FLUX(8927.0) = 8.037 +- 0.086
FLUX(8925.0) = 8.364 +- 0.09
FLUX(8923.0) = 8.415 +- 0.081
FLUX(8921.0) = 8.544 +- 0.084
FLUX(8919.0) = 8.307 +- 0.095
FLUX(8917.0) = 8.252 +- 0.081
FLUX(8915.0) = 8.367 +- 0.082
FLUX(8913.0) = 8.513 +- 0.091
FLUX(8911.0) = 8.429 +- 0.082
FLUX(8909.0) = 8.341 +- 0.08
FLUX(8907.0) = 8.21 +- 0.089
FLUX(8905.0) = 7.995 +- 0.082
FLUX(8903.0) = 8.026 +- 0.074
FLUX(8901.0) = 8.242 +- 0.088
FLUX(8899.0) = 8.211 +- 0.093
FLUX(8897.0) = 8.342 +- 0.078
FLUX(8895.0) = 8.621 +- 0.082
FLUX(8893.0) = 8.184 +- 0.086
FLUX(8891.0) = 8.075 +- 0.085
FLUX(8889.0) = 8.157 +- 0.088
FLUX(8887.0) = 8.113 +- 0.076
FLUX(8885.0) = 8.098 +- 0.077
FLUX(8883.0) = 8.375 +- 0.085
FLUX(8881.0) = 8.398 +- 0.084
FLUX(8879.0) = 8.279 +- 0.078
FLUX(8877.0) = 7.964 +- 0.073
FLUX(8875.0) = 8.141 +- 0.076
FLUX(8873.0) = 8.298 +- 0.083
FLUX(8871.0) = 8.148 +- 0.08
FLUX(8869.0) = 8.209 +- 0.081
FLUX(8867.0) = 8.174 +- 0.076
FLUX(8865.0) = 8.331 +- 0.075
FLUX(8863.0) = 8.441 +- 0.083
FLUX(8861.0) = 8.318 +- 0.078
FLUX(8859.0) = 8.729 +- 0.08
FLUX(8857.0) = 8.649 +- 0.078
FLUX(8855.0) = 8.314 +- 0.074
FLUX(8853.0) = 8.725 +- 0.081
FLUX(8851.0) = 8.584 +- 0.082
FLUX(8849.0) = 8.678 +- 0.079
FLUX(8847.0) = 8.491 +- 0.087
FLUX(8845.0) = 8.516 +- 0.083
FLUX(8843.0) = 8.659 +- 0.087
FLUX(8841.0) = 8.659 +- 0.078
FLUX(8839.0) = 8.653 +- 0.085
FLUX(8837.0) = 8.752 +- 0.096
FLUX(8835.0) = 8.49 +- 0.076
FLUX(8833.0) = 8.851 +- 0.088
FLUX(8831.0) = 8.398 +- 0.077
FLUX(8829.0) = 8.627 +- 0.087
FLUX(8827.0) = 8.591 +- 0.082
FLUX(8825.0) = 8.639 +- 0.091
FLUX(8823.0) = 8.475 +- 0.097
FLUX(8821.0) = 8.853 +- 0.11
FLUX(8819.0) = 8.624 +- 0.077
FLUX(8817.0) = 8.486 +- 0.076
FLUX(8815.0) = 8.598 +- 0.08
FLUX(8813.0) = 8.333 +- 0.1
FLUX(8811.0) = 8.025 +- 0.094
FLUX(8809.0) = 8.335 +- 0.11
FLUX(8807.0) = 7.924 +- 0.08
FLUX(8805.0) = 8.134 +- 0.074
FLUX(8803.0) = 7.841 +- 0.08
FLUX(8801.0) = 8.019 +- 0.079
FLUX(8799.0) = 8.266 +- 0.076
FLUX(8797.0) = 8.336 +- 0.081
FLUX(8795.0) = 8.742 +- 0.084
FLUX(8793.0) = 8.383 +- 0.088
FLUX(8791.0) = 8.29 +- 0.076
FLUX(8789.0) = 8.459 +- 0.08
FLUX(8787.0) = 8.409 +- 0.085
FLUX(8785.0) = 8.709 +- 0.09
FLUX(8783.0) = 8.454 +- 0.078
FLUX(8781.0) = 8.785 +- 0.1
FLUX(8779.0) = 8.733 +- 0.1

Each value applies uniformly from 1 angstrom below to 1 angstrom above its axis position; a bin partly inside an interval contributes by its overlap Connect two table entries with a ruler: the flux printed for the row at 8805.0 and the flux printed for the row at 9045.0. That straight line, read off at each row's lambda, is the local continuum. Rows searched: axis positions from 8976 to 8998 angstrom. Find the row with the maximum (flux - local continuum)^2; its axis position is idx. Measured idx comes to 8977.0 angstrom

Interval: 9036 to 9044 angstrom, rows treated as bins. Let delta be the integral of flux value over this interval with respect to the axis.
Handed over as 66.7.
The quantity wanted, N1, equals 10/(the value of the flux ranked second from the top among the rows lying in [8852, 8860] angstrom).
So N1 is 1.15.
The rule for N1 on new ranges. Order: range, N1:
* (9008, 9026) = 1.20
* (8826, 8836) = 1.16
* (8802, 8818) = 1.18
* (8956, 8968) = 1.19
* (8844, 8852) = 1.16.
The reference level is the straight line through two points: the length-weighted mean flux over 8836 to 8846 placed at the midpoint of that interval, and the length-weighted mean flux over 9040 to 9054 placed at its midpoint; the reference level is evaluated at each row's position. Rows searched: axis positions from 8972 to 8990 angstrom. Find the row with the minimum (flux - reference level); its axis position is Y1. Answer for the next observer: 8977.0 angstrom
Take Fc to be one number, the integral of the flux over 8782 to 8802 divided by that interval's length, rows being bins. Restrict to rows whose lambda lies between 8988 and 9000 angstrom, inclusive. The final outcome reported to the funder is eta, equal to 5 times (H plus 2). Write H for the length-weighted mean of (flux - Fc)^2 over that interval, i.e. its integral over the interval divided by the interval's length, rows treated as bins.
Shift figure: 10.2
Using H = 0.04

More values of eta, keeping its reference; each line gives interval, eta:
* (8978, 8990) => 10.1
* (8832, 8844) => 10.4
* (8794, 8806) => 10.6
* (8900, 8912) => 10.3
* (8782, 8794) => 10.1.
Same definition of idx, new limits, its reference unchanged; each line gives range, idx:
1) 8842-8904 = 8853.0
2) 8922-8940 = 8927.0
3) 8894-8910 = 8895.0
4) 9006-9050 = 9015.0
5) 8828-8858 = 8833.0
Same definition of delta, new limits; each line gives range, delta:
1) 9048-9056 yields 68.2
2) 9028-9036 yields 67.6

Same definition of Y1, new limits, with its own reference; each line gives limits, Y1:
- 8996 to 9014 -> 9009.0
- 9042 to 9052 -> 9043.0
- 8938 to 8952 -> 8949.0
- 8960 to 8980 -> 8977.0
